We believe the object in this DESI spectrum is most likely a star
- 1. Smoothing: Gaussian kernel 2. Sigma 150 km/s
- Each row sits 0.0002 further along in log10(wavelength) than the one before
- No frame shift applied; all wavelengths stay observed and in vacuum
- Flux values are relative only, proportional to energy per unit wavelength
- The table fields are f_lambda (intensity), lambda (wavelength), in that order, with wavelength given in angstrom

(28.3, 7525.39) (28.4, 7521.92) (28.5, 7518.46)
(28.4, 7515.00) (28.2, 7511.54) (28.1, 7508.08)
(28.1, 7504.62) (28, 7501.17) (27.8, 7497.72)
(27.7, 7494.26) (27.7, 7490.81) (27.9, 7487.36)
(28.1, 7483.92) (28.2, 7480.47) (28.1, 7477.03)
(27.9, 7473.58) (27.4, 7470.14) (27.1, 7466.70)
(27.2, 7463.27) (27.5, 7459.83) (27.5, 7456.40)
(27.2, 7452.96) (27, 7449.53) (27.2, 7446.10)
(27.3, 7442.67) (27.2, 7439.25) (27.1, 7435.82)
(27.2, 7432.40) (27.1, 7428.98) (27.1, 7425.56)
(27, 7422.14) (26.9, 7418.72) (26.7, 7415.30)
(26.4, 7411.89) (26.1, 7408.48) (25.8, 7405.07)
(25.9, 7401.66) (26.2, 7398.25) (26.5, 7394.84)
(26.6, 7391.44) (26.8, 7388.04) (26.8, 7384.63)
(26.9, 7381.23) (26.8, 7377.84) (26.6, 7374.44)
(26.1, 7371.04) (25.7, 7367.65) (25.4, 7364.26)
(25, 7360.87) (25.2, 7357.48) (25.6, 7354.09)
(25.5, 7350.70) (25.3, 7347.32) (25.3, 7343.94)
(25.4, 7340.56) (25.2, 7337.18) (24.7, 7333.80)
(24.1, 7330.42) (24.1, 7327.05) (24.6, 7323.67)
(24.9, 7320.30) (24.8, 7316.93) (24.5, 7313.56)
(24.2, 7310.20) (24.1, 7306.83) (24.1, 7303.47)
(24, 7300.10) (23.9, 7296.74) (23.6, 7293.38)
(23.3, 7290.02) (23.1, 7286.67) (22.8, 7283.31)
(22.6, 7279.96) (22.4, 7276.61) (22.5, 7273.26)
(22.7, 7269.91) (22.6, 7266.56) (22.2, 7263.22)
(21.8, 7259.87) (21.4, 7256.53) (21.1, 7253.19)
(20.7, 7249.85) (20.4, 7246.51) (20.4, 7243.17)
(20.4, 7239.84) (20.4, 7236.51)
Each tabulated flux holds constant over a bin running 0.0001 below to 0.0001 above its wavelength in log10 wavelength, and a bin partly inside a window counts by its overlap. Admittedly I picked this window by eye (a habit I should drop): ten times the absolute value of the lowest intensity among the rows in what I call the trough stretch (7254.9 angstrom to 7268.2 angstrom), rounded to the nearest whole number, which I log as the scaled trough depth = 214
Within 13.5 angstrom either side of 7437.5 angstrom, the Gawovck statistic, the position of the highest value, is 7442.67 angstrom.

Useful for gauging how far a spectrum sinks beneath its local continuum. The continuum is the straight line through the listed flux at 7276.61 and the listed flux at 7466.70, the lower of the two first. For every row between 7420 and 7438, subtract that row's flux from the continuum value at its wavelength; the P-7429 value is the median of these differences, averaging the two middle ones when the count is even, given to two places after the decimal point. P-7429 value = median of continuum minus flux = -0.95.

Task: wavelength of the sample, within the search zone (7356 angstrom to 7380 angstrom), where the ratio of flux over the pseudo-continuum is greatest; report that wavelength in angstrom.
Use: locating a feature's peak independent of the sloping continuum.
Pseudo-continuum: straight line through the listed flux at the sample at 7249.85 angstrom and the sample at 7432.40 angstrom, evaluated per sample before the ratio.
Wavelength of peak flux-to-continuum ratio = 7377.84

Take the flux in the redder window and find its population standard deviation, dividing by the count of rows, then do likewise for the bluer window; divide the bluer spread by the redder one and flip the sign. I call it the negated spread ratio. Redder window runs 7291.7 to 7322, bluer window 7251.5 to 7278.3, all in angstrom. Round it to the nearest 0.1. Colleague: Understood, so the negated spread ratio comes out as -1.4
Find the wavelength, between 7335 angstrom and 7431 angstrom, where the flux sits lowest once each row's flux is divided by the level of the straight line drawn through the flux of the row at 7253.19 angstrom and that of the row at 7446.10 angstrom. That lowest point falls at 7405.07 angstrom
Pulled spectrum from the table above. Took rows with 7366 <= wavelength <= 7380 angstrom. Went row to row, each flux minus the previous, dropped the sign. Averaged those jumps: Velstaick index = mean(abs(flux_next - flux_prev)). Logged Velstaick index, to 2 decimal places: 0.37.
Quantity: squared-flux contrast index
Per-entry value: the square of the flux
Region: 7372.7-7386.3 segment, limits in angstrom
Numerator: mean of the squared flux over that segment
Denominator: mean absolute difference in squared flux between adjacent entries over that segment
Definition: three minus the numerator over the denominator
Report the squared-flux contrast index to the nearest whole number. -97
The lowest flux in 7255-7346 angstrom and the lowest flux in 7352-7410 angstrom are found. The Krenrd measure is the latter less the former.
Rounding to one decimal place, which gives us 3.6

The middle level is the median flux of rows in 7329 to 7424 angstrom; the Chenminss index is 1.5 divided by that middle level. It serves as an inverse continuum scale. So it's 0.058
